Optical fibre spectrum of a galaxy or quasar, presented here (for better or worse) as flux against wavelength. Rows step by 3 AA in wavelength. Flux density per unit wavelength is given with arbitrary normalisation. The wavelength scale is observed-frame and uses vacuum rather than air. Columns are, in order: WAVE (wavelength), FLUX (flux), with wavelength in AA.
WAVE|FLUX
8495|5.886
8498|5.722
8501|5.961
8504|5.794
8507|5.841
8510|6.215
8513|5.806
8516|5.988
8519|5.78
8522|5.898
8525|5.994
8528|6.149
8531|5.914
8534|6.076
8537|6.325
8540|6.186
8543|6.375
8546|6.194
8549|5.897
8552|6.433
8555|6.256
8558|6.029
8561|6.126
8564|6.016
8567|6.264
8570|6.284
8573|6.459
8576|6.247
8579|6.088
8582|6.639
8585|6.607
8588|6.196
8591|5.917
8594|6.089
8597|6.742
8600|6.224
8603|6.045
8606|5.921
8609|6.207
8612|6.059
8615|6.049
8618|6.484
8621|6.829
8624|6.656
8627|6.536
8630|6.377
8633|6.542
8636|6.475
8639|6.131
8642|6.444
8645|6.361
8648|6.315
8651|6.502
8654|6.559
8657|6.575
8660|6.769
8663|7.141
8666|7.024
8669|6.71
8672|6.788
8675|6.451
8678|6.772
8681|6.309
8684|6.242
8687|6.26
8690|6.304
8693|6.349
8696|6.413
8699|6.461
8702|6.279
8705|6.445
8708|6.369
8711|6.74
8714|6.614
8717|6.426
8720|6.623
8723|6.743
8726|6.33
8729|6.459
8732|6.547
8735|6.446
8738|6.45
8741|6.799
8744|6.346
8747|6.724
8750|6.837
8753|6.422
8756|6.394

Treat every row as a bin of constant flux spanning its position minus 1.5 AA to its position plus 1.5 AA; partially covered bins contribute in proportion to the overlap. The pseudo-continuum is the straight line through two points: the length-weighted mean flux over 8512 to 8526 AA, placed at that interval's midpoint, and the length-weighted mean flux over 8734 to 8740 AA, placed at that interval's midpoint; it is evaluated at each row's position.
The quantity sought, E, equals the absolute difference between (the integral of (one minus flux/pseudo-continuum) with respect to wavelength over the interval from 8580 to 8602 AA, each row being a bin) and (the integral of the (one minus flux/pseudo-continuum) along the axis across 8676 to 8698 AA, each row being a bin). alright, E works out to 0.76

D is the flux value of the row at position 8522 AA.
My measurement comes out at 5.898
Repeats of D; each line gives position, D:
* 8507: 5.841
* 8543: 6.375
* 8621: 6.829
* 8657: 6.575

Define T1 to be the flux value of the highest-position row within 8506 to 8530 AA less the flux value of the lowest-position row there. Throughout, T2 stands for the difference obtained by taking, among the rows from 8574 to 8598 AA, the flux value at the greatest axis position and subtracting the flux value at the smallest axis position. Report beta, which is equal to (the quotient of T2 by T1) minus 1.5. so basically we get 0.1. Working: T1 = 0.3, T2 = 0.5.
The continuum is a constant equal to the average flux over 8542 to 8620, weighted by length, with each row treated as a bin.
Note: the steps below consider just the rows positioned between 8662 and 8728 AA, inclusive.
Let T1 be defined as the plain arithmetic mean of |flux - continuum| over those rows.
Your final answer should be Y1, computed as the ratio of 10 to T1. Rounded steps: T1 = 0.31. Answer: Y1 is 32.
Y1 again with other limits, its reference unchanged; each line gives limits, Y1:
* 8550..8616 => 57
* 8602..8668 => 32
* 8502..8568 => 49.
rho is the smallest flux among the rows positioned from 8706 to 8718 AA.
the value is 6.369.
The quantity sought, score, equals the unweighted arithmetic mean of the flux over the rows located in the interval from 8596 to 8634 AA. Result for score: 6.36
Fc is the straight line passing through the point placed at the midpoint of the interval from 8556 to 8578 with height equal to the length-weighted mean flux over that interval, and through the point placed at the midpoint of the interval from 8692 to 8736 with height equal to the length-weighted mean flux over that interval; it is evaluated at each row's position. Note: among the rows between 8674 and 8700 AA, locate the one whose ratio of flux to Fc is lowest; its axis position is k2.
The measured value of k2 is 8684 AA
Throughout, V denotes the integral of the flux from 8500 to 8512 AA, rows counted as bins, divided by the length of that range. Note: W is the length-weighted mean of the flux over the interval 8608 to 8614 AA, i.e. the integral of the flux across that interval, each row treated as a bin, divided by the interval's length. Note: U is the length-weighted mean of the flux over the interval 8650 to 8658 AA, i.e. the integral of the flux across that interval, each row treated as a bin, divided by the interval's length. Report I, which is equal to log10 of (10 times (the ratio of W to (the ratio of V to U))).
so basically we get 1.83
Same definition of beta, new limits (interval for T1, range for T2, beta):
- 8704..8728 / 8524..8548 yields -3.2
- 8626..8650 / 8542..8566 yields 0.1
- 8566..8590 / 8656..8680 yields -4.4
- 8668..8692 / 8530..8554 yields -2.8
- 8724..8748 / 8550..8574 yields -1.4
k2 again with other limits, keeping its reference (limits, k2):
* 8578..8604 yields 8591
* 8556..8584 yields 8564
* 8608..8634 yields 8615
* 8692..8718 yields 8702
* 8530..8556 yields 8549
